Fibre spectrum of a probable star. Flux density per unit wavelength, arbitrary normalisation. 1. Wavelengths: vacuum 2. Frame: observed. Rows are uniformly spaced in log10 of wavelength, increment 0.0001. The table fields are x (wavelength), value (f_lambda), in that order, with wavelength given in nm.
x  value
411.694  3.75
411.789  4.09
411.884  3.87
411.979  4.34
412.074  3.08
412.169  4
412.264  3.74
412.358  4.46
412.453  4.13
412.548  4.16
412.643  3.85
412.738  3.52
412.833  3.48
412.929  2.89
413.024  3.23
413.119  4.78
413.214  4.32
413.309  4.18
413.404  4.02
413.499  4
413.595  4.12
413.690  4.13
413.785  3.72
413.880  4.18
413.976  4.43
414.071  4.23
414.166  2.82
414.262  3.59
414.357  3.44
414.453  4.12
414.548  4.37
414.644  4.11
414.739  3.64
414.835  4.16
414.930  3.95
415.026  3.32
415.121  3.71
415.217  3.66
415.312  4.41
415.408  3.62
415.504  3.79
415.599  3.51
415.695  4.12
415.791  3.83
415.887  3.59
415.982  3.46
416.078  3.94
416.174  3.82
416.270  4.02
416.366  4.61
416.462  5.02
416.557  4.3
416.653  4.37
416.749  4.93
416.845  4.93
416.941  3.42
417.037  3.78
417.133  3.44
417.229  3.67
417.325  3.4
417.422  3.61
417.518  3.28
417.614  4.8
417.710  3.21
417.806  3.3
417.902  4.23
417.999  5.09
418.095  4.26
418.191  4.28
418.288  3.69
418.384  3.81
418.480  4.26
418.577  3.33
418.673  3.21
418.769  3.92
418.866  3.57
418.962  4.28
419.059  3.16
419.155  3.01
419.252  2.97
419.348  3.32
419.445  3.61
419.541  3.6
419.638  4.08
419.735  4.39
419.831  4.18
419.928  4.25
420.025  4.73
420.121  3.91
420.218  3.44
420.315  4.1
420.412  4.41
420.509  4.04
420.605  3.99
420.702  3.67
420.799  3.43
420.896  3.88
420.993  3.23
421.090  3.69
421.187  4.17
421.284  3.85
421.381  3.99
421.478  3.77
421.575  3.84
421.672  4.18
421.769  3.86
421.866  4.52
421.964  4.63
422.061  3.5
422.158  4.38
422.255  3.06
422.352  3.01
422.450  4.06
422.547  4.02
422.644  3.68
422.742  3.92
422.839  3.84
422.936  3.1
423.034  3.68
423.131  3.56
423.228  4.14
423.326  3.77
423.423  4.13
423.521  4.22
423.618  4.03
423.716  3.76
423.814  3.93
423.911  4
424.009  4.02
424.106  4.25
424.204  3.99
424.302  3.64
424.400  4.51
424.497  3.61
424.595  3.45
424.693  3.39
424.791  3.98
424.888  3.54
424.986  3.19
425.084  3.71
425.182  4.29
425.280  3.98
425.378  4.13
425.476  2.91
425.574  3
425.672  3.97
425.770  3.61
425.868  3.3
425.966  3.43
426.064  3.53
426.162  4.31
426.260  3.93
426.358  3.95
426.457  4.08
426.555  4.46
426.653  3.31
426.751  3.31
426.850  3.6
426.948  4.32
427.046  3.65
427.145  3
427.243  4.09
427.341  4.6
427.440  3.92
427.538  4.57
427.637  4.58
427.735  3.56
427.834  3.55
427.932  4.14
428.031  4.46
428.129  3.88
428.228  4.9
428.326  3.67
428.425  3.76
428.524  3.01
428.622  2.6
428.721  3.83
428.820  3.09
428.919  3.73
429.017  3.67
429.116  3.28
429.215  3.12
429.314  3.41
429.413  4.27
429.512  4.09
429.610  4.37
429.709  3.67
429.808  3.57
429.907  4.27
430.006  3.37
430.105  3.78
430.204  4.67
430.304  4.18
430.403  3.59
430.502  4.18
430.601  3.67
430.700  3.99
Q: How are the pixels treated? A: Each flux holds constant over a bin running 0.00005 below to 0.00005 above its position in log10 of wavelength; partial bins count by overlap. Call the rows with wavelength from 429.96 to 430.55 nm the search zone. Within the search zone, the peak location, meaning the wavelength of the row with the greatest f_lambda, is 430.204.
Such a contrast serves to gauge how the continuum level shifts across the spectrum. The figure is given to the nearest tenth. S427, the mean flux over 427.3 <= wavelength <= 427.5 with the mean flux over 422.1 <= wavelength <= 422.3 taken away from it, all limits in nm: 0.5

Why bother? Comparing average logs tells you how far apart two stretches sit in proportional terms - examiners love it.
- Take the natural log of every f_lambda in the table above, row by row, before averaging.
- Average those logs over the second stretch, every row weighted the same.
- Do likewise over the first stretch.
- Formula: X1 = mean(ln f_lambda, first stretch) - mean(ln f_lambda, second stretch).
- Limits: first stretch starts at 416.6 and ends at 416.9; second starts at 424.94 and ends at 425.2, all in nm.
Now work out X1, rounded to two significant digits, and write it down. 0.25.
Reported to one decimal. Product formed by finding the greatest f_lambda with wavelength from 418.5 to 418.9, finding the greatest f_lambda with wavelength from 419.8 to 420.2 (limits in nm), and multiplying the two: 18.5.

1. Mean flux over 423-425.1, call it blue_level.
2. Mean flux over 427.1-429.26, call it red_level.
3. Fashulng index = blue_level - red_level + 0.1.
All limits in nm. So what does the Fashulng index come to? 0.168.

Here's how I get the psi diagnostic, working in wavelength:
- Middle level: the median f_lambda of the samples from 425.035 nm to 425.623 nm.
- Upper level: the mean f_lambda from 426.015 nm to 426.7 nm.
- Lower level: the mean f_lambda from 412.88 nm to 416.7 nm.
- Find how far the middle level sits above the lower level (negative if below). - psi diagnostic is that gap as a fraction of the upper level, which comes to -0.024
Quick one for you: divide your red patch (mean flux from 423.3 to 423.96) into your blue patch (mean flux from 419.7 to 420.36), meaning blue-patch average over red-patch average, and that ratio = 1.04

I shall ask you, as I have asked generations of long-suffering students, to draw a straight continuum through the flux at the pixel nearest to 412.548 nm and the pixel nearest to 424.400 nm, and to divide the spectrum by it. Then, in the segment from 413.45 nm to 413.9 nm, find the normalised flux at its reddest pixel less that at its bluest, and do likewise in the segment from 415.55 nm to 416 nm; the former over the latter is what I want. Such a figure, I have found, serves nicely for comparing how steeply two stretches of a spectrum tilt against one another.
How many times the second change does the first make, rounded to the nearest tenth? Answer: -2.9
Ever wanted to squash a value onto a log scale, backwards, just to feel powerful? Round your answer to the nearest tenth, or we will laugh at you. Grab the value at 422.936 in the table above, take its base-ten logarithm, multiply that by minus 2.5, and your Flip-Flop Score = -1.2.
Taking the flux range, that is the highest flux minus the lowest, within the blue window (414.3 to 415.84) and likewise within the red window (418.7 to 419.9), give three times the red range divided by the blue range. 3.9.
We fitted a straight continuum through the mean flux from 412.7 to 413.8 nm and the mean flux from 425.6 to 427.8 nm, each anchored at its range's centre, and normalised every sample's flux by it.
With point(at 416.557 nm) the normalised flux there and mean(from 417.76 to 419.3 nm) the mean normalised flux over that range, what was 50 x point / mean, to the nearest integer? 57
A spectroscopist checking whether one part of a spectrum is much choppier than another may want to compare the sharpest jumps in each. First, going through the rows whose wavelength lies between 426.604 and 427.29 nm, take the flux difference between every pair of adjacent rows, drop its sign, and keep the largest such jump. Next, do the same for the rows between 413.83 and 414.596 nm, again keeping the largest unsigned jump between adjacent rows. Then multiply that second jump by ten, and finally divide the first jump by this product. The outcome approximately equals 0.077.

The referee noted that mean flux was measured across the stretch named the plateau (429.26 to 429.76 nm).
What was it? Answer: 3.96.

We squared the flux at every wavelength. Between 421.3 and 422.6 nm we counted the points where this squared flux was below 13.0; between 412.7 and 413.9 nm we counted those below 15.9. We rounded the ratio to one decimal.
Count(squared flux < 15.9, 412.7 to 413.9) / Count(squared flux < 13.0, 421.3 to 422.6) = 1.7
